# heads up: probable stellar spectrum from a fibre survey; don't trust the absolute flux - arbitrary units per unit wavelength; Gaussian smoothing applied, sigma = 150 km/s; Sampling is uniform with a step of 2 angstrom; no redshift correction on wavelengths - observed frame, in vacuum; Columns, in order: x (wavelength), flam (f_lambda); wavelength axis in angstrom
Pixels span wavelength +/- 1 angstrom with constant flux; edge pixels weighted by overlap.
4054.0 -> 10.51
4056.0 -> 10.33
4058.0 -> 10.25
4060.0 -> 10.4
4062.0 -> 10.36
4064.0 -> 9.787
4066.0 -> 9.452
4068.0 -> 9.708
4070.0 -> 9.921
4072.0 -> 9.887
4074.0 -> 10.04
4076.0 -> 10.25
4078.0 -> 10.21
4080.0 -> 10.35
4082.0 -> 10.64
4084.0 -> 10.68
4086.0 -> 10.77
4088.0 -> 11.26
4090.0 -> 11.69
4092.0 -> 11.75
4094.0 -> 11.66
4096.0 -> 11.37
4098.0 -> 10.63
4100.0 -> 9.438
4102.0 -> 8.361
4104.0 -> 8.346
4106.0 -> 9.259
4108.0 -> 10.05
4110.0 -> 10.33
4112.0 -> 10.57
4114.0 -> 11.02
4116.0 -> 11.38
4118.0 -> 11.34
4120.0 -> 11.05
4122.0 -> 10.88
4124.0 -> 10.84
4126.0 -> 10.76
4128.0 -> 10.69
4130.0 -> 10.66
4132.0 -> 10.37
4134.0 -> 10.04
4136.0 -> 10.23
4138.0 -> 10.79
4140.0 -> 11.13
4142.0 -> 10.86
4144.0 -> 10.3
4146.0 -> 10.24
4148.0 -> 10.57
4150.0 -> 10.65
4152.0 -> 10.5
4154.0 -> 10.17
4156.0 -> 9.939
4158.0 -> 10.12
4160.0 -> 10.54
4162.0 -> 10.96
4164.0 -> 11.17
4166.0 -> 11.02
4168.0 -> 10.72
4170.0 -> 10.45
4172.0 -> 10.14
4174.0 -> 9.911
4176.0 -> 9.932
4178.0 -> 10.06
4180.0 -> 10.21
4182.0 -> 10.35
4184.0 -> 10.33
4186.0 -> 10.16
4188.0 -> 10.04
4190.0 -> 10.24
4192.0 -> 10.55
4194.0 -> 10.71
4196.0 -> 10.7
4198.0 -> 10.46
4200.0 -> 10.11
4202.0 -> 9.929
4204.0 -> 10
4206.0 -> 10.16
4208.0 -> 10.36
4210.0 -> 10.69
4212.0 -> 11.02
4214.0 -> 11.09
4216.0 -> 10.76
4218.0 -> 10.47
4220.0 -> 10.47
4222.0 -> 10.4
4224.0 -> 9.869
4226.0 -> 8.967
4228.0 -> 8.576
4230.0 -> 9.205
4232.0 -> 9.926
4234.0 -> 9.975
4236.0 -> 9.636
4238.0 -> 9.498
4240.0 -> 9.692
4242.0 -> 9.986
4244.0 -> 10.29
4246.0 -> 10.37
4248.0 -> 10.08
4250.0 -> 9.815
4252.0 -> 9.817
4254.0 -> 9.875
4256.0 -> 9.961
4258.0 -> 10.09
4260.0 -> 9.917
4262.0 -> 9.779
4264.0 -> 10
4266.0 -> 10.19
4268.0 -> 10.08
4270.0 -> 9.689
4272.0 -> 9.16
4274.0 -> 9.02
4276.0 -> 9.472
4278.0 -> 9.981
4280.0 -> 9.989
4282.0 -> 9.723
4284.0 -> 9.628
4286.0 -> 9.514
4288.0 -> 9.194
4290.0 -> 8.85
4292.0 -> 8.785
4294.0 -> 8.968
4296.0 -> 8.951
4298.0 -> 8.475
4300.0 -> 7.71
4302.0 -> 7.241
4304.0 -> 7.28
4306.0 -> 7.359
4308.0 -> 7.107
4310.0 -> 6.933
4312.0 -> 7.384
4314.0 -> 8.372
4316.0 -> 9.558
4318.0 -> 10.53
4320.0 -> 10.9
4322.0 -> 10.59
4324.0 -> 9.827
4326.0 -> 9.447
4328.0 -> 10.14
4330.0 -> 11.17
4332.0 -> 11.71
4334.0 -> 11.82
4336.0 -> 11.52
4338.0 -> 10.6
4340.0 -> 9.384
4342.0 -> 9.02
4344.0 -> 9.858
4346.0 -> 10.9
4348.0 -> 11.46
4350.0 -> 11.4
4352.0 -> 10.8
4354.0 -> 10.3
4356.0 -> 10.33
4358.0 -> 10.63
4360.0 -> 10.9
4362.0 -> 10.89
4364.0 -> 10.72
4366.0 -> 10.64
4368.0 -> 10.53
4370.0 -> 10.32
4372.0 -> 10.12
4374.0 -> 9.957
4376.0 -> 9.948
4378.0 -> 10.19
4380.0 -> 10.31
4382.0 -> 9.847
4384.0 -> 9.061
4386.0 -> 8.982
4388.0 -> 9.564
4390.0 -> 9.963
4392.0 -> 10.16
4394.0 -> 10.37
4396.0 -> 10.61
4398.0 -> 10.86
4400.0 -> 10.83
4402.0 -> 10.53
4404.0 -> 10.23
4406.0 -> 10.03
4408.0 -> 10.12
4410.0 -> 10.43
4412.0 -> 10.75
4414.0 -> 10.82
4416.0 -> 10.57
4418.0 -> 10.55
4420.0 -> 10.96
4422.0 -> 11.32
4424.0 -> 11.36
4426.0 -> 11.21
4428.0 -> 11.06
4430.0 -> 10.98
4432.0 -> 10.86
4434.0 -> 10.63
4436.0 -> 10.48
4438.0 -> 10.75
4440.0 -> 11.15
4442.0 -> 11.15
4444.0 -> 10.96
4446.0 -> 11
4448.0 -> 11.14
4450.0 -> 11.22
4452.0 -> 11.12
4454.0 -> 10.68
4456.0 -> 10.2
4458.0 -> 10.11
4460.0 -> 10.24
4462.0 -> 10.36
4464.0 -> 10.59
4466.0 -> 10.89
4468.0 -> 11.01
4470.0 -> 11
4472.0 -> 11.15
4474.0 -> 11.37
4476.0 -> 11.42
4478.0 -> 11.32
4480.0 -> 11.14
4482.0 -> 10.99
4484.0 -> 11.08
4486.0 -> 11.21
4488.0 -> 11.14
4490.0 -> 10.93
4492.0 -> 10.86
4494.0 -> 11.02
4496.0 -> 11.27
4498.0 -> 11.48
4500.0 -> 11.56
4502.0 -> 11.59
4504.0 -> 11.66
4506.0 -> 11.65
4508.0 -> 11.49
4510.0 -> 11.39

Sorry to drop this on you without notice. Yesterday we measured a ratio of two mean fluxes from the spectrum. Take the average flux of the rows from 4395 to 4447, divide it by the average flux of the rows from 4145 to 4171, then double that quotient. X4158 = 2.04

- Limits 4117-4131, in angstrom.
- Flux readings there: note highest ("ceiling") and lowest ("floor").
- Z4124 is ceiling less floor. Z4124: 0.68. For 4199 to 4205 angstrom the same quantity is 0.18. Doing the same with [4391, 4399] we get 0.70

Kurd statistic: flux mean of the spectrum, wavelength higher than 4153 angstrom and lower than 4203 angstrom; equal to 10.4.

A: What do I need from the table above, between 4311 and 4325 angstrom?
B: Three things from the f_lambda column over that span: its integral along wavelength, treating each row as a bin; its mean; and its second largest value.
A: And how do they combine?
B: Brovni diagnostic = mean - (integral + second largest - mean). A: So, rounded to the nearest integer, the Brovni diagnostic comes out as -126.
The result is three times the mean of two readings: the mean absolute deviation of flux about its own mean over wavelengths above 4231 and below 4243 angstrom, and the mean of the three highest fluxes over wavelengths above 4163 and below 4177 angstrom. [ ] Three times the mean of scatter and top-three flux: 16.7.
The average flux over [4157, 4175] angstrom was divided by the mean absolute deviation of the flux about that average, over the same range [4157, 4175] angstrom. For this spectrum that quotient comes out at 29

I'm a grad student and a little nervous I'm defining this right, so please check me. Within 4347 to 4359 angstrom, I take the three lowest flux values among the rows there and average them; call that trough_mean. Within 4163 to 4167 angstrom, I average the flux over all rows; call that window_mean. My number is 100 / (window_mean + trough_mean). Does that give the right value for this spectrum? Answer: 4.6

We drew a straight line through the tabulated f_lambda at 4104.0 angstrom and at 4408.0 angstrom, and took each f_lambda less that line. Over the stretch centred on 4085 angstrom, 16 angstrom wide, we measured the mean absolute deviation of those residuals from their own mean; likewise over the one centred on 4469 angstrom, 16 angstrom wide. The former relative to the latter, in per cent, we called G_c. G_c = 187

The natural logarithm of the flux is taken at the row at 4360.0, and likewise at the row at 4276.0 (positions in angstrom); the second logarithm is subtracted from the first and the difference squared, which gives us 0.020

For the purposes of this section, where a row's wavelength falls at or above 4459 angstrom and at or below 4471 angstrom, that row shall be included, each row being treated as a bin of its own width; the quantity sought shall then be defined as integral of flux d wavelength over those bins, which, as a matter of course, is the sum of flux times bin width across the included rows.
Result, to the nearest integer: 128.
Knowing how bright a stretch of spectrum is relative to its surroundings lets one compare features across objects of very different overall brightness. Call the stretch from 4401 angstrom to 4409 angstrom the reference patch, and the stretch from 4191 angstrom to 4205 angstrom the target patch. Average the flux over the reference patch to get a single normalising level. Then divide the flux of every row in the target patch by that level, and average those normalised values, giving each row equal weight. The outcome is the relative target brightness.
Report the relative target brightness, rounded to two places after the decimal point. 1.01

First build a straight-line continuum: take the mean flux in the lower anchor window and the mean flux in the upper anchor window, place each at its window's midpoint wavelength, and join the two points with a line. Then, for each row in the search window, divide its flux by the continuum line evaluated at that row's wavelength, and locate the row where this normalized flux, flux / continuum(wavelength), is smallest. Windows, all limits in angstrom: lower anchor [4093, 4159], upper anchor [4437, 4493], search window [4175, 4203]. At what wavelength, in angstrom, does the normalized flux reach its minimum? 4202.0 angstrom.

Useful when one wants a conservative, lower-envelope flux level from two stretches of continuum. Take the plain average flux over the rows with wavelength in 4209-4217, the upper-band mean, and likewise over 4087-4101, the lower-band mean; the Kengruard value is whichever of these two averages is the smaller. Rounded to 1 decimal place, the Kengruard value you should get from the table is 10.9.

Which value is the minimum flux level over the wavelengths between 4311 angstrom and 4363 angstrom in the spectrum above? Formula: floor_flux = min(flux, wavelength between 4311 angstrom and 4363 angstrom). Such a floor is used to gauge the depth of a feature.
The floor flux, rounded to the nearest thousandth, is 7.384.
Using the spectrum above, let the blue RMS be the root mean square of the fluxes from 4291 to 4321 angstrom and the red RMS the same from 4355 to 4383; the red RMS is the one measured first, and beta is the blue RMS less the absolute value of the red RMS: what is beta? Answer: -1.9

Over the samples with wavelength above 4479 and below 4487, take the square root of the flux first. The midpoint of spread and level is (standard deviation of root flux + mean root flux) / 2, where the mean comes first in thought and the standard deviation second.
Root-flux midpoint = 1.67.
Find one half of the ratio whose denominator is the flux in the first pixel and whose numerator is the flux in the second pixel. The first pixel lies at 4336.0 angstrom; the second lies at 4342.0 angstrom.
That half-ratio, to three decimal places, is 0.391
